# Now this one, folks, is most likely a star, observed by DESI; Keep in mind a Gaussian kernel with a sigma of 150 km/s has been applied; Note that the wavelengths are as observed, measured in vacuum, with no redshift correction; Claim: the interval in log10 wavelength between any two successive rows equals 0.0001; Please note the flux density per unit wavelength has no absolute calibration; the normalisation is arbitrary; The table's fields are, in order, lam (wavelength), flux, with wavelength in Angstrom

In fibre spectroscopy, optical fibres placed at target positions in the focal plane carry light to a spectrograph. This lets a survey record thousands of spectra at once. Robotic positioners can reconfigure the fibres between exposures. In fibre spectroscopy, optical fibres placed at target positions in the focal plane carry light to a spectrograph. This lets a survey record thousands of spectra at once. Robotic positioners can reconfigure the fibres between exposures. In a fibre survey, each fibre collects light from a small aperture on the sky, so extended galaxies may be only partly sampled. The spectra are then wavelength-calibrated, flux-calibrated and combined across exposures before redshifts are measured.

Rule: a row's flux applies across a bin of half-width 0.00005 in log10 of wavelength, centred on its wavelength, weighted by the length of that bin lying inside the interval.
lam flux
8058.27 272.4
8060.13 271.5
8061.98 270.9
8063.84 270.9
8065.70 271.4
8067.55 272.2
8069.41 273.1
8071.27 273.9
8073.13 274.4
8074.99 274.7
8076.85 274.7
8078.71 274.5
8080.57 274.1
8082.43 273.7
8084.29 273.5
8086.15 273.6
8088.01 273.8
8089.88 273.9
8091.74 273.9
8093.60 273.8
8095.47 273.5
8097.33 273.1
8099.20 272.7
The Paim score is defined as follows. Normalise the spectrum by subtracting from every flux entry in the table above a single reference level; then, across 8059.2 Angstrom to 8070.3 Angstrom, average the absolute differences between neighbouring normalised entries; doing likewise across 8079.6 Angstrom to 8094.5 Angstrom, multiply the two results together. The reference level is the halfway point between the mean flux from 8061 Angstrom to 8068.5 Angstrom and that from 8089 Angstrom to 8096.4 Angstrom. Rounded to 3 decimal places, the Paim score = 0.088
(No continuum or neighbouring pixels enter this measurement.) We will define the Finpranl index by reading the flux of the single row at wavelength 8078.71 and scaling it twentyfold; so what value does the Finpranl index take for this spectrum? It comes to 5490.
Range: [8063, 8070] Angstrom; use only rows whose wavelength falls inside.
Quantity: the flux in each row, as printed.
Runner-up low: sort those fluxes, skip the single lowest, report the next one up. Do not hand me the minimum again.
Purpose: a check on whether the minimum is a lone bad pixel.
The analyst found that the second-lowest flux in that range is 271.4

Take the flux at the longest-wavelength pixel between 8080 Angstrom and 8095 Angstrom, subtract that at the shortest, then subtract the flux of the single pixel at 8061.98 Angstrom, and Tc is -271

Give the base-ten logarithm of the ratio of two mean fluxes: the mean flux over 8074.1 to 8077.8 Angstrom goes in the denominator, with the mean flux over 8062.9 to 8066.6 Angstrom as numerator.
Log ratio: -0.006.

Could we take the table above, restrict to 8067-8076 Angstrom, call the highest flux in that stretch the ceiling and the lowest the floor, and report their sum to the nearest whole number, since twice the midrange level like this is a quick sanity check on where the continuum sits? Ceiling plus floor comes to 547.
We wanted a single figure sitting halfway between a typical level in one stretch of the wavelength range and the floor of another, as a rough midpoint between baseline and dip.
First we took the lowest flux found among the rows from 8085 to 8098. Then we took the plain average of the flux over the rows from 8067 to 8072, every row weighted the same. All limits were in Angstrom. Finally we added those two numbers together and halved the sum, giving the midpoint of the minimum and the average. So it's 273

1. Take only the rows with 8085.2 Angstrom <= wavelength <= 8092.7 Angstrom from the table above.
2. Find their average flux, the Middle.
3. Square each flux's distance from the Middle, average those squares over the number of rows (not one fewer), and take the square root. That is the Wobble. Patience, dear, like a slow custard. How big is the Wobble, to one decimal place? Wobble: 0.1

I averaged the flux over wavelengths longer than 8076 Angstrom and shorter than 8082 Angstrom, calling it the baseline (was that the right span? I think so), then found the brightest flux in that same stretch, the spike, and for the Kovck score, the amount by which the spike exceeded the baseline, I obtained 0.3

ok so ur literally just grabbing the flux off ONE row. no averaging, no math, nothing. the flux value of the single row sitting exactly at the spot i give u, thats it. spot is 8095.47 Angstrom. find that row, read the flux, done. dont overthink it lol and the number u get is 273.5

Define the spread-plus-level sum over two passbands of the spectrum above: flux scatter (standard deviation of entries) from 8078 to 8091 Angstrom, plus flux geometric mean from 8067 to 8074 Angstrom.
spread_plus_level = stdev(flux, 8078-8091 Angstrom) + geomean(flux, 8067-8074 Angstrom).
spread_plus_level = 273.7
